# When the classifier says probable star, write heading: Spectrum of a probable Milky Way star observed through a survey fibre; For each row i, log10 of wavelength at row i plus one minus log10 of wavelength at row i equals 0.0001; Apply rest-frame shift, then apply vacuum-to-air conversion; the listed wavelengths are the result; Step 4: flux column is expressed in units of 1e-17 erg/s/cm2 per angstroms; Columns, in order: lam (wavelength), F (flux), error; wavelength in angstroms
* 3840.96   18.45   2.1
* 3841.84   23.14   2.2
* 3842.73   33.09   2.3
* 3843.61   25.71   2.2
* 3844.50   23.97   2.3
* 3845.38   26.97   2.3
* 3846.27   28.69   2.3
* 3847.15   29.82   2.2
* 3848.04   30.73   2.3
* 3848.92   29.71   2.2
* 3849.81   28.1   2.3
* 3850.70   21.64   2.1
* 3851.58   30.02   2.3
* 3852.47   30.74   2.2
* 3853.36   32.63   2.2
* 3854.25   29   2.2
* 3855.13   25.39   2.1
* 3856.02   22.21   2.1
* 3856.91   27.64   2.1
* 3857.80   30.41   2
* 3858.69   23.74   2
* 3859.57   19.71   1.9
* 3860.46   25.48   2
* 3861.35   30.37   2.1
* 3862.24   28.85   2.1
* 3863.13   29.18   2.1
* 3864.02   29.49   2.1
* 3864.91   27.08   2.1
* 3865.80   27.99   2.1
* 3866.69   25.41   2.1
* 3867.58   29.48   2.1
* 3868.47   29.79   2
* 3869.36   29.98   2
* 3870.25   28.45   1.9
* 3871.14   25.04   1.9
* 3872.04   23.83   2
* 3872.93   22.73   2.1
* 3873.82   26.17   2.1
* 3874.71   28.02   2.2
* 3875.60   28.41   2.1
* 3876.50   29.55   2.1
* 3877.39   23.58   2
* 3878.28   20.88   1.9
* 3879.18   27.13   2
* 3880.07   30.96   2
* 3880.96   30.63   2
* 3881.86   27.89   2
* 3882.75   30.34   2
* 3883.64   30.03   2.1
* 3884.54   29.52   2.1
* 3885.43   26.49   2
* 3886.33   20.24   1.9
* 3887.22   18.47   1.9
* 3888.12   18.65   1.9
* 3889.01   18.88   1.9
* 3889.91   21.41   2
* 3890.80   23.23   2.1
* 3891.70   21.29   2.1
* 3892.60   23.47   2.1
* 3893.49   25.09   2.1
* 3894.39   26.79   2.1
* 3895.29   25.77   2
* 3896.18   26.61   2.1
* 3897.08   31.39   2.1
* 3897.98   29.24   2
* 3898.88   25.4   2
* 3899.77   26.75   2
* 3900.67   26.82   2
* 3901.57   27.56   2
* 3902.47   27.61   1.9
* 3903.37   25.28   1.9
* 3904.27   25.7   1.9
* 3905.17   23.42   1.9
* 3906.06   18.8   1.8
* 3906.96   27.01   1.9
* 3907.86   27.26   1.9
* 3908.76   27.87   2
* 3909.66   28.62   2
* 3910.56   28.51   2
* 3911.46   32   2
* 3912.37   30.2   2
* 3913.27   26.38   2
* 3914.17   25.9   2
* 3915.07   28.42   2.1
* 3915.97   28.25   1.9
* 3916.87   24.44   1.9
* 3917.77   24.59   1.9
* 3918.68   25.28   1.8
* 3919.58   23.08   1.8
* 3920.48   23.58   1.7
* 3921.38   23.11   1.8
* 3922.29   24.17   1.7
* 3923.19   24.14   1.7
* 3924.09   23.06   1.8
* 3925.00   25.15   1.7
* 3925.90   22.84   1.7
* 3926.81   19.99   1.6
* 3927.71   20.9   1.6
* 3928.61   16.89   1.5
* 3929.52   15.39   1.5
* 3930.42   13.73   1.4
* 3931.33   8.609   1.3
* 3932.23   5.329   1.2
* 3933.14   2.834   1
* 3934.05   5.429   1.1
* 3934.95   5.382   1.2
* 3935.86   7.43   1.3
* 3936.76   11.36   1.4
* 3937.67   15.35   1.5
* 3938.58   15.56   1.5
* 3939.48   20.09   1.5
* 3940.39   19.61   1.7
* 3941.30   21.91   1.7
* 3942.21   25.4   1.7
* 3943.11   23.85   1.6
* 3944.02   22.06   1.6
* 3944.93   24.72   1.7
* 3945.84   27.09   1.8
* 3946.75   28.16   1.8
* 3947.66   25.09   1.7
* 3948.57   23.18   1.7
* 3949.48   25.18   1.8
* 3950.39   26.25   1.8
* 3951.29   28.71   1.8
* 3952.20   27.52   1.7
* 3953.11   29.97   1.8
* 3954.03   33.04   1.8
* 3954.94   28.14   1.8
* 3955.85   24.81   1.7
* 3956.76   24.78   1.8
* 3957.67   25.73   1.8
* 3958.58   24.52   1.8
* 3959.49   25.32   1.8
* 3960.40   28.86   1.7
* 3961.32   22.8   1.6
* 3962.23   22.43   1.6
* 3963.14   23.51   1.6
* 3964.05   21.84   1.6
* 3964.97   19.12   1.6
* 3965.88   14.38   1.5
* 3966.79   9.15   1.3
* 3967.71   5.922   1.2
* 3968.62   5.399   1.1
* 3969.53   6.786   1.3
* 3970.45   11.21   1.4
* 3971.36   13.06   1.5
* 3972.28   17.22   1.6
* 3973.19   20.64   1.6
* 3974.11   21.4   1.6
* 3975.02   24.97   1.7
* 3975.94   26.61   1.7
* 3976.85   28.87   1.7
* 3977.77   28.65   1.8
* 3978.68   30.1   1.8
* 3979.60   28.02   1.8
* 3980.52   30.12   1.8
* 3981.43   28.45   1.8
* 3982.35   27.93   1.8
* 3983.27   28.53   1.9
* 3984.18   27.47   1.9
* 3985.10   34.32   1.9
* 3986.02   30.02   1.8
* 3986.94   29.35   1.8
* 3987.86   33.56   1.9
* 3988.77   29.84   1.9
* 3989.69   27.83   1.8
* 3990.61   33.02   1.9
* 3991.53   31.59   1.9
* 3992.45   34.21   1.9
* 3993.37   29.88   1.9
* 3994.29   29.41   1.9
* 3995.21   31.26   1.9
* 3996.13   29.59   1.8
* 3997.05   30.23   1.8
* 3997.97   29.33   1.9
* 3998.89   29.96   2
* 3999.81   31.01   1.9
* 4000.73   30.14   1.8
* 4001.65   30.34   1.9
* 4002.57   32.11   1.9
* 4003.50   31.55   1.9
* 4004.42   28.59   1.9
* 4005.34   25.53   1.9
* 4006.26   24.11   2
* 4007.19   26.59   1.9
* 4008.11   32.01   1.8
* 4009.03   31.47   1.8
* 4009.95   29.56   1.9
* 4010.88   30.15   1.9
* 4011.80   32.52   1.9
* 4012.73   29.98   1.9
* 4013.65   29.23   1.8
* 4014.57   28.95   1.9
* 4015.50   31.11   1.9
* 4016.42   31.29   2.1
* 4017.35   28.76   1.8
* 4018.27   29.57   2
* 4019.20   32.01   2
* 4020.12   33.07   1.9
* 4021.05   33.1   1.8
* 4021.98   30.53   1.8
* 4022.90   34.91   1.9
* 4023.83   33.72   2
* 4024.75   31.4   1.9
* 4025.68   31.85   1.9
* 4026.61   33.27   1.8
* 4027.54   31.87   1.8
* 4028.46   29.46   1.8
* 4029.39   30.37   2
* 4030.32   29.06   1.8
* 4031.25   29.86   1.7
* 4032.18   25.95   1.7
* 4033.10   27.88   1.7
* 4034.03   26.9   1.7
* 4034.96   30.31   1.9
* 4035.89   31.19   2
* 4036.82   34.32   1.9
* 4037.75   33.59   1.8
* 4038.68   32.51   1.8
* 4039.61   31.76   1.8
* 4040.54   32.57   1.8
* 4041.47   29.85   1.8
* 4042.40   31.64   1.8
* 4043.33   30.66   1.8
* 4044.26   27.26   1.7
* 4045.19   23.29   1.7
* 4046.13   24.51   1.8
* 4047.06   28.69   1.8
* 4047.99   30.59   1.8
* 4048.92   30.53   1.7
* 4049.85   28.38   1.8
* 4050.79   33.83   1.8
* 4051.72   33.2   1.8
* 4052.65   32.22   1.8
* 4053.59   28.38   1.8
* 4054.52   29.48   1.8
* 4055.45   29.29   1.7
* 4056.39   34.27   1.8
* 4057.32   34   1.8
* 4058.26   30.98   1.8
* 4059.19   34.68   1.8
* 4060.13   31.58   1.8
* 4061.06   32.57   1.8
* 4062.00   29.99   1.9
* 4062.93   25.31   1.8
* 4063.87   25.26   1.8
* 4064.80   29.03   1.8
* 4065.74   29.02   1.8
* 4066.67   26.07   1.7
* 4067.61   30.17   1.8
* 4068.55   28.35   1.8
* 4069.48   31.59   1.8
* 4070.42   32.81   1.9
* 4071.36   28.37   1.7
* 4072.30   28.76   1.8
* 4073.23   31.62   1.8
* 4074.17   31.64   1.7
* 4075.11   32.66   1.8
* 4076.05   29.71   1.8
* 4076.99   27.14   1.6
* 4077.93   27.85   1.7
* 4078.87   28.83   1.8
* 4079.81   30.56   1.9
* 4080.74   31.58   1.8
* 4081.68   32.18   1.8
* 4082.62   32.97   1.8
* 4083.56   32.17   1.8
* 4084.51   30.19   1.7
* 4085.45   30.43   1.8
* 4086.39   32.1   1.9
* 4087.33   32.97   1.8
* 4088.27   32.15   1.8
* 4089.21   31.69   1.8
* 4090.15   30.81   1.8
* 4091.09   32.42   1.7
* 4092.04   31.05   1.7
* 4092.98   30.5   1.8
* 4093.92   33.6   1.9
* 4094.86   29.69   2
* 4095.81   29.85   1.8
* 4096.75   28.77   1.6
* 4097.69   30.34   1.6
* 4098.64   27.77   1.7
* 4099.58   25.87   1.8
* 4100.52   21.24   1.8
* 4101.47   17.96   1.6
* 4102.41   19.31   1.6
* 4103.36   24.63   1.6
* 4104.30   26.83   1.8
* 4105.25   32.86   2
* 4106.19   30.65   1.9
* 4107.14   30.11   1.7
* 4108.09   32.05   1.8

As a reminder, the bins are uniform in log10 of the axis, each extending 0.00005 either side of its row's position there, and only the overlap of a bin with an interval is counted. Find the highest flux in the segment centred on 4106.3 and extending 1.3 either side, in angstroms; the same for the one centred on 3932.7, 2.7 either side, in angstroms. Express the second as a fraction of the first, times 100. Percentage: 42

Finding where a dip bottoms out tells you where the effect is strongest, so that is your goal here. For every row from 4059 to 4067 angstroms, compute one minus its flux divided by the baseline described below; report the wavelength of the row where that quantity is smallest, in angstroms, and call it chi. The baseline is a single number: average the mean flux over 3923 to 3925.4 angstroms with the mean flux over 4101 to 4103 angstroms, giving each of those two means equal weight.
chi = 4059.19 angstroms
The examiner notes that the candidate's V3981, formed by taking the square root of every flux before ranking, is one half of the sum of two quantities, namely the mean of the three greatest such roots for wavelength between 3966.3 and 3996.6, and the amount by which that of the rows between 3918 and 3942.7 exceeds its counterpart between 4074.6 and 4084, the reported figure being 2.58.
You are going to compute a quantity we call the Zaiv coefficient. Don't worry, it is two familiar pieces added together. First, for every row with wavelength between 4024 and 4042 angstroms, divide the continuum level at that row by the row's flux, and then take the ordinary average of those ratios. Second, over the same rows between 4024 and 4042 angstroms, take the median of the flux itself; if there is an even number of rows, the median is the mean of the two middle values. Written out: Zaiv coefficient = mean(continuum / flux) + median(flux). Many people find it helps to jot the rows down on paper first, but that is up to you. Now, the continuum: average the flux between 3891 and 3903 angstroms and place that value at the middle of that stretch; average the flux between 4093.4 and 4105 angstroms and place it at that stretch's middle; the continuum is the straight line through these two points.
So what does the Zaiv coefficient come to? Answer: 32.1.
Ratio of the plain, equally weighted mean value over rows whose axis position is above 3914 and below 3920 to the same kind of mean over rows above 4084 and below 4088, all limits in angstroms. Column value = 0.82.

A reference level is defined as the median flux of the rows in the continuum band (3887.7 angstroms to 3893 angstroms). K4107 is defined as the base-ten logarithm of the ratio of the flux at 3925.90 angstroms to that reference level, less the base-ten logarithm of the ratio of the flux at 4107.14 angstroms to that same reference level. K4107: -0.120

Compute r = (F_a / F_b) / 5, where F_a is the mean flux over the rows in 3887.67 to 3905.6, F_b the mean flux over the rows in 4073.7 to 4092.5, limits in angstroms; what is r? 0.16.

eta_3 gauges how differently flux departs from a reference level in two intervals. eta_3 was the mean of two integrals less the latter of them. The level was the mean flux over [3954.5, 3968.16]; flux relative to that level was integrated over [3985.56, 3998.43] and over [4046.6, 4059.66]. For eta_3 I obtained -5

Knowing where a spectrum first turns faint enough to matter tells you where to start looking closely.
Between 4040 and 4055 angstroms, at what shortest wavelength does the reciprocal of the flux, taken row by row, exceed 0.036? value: 4044.26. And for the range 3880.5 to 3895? 3885.43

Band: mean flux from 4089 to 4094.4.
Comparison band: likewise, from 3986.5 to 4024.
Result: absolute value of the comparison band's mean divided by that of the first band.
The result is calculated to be 0.96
